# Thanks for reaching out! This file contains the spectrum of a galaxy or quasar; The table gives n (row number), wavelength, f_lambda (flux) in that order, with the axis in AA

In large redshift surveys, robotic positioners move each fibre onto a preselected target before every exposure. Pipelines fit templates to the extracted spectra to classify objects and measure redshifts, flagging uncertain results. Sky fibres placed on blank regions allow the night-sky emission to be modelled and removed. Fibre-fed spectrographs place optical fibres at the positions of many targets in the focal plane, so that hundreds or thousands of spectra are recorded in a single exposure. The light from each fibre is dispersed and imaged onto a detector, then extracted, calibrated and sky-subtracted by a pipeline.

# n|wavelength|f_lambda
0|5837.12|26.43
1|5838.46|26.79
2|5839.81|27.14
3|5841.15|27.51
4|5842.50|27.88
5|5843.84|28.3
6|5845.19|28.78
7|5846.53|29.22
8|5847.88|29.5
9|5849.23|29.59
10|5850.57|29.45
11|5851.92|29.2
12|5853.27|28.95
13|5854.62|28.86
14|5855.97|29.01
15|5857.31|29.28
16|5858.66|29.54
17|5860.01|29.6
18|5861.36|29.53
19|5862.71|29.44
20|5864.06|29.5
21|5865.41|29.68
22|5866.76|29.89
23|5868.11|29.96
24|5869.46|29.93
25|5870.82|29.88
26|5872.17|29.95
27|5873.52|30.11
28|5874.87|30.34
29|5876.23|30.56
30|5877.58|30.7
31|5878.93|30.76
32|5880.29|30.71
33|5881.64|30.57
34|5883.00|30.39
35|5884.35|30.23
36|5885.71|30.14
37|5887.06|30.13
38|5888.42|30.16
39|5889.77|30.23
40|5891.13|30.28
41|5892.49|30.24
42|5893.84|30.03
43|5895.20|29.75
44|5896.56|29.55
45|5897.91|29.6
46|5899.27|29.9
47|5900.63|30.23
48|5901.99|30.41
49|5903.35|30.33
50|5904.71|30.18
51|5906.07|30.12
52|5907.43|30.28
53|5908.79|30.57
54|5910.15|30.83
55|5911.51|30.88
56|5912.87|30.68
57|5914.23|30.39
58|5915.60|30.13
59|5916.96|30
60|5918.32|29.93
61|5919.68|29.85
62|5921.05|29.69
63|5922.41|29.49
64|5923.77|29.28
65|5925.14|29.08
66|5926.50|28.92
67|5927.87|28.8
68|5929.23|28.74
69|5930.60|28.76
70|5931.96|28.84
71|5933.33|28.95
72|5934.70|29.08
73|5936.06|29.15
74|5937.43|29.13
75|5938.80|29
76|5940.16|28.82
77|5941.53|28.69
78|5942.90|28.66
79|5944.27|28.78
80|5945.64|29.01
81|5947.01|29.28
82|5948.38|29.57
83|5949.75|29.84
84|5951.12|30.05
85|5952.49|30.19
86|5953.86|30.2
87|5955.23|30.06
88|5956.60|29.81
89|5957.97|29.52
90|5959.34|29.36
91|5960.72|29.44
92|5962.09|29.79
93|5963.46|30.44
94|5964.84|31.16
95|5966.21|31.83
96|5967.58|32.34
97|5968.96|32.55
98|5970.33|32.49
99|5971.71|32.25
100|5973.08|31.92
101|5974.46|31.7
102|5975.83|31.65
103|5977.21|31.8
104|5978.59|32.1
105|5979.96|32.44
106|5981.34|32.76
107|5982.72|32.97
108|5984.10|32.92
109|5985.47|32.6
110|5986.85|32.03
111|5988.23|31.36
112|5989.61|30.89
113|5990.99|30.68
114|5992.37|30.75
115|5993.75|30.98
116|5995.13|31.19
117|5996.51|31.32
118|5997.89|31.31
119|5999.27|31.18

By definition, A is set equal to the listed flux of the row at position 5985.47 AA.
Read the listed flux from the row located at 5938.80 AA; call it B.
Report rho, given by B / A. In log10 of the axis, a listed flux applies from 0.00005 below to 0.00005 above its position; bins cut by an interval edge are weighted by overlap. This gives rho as 0.89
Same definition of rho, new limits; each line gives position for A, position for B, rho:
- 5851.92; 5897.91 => 1.01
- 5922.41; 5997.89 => 1.06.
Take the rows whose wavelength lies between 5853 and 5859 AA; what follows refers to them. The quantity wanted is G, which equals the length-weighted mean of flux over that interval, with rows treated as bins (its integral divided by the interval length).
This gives 29.1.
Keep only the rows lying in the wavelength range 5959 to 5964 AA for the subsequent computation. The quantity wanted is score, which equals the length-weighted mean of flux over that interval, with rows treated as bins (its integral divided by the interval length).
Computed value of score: 29.8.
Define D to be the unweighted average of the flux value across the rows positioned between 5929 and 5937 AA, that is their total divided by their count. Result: 28.9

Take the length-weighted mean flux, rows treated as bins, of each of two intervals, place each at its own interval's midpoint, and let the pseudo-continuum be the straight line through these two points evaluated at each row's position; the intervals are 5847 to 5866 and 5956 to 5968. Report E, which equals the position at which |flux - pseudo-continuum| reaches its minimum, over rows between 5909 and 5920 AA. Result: 5918.32 AA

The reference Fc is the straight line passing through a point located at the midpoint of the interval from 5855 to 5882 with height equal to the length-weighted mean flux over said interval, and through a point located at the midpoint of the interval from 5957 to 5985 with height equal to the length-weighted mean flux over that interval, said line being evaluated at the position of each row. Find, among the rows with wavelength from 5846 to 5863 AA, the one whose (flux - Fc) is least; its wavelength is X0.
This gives 5854.62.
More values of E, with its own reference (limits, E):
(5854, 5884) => 5862.71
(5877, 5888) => 5887.06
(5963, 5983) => 5963.46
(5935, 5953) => 5952.49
